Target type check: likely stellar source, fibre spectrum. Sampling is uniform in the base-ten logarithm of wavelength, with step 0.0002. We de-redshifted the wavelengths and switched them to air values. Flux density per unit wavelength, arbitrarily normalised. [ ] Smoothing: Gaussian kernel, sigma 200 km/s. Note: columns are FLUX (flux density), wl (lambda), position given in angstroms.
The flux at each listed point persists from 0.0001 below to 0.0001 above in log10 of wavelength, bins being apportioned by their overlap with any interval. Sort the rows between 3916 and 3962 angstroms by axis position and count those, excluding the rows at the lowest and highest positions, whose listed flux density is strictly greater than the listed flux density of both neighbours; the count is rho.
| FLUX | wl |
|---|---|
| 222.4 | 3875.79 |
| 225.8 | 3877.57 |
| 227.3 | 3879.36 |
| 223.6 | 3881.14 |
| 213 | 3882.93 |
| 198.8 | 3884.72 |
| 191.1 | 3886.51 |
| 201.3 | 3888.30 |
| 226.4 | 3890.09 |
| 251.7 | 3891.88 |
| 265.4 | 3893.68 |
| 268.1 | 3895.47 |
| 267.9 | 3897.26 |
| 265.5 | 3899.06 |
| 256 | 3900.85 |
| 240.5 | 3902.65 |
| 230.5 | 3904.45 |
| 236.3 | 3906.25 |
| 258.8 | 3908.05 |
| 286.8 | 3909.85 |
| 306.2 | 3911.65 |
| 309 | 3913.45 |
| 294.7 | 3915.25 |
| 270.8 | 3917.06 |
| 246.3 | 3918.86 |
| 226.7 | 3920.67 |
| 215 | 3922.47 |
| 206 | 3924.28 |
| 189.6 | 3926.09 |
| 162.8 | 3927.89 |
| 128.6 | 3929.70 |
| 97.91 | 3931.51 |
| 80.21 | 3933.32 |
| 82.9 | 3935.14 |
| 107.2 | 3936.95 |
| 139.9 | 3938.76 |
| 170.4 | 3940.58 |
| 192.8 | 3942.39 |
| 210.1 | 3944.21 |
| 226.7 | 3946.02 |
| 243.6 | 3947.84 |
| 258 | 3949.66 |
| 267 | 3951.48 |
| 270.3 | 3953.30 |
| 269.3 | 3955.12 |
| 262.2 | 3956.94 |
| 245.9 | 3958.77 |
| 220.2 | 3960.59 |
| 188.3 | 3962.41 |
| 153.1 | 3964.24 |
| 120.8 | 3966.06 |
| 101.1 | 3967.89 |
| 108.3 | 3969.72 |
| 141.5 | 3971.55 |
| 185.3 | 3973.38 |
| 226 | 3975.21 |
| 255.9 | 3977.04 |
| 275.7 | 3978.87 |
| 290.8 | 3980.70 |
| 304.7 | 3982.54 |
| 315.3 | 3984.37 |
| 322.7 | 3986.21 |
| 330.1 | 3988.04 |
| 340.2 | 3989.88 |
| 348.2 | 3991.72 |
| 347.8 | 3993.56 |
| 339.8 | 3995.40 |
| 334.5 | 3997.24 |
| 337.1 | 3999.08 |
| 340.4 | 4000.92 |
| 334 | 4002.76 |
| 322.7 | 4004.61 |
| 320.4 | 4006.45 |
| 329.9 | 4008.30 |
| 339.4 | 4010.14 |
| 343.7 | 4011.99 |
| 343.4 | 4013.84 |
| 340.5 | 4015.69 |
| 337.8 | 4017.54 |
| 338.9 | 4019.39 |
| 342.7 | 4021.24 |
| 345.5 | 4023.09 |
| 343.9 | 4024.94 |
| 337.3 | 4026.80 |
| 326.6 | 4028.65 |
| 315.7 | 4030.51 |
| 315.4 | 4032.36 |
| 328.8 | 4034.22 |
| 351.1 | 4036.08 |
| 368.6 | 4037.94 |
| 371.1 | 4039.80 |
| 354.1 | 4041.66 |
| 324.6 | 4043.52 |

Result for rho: 1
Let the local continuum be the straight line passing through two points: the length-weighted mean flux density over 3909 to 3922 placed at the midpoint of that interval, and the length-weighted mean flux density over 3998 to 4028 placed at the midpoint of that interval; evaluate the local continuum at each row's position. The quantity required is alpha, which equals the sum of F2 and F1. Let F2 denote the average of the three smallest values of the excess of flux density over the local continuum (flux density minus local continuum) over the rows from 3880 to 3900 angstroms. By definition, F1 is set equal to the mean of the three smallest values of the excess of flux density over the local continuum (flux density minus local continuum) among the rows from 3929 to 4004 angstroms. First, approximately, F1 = -206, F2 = -60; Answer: -266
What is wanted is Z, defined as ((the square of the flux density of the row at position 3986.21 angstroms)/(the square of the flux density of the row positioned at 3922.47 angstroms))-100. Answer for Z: -97.7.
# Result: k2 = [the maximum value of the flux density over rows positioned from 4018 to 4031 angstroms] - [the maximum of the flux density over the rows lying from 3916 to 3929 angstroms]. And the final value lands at 75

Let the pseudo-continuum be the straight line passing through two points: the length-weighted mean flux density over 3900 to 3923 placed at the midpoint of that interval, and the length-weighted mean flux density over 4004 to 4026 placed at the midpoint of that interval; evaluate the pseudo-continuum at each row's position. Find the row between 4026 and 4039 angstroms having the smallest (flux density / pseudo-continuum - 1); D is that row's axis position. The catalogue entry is 4032.36 angstroms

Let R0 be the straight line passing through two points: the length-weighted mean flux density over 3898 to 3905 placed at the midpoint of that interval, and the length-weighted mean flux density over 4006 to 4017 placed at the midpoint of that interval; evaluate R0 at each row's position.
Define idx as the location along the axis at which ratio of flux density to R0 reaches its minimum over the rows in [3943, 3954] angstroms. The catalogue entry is 3944.21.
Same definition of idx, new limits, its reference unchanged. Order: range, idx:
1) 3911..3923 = 3922.47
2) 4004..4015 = 4006.45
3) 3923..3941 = 3933.32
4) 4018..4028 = 4026.80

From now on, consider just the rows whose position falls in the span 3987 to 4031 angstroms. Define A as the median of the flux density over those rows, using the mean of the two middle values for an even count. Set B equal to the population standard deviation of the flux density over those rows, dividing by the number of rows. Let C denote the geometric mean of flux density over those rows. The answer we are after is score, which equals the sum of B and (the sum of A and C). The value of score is 684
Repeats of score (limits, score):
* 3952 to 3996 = 578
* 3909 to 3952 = 473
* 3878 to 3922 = 527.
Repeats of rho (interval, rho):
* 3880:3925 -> 2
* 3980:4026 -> 4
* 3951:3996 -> 2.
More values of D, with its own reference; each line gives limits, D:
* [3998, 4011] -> 4006.45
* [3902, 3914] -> 3904.45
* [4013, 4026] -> 4019.39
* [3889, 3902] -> 3890.09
